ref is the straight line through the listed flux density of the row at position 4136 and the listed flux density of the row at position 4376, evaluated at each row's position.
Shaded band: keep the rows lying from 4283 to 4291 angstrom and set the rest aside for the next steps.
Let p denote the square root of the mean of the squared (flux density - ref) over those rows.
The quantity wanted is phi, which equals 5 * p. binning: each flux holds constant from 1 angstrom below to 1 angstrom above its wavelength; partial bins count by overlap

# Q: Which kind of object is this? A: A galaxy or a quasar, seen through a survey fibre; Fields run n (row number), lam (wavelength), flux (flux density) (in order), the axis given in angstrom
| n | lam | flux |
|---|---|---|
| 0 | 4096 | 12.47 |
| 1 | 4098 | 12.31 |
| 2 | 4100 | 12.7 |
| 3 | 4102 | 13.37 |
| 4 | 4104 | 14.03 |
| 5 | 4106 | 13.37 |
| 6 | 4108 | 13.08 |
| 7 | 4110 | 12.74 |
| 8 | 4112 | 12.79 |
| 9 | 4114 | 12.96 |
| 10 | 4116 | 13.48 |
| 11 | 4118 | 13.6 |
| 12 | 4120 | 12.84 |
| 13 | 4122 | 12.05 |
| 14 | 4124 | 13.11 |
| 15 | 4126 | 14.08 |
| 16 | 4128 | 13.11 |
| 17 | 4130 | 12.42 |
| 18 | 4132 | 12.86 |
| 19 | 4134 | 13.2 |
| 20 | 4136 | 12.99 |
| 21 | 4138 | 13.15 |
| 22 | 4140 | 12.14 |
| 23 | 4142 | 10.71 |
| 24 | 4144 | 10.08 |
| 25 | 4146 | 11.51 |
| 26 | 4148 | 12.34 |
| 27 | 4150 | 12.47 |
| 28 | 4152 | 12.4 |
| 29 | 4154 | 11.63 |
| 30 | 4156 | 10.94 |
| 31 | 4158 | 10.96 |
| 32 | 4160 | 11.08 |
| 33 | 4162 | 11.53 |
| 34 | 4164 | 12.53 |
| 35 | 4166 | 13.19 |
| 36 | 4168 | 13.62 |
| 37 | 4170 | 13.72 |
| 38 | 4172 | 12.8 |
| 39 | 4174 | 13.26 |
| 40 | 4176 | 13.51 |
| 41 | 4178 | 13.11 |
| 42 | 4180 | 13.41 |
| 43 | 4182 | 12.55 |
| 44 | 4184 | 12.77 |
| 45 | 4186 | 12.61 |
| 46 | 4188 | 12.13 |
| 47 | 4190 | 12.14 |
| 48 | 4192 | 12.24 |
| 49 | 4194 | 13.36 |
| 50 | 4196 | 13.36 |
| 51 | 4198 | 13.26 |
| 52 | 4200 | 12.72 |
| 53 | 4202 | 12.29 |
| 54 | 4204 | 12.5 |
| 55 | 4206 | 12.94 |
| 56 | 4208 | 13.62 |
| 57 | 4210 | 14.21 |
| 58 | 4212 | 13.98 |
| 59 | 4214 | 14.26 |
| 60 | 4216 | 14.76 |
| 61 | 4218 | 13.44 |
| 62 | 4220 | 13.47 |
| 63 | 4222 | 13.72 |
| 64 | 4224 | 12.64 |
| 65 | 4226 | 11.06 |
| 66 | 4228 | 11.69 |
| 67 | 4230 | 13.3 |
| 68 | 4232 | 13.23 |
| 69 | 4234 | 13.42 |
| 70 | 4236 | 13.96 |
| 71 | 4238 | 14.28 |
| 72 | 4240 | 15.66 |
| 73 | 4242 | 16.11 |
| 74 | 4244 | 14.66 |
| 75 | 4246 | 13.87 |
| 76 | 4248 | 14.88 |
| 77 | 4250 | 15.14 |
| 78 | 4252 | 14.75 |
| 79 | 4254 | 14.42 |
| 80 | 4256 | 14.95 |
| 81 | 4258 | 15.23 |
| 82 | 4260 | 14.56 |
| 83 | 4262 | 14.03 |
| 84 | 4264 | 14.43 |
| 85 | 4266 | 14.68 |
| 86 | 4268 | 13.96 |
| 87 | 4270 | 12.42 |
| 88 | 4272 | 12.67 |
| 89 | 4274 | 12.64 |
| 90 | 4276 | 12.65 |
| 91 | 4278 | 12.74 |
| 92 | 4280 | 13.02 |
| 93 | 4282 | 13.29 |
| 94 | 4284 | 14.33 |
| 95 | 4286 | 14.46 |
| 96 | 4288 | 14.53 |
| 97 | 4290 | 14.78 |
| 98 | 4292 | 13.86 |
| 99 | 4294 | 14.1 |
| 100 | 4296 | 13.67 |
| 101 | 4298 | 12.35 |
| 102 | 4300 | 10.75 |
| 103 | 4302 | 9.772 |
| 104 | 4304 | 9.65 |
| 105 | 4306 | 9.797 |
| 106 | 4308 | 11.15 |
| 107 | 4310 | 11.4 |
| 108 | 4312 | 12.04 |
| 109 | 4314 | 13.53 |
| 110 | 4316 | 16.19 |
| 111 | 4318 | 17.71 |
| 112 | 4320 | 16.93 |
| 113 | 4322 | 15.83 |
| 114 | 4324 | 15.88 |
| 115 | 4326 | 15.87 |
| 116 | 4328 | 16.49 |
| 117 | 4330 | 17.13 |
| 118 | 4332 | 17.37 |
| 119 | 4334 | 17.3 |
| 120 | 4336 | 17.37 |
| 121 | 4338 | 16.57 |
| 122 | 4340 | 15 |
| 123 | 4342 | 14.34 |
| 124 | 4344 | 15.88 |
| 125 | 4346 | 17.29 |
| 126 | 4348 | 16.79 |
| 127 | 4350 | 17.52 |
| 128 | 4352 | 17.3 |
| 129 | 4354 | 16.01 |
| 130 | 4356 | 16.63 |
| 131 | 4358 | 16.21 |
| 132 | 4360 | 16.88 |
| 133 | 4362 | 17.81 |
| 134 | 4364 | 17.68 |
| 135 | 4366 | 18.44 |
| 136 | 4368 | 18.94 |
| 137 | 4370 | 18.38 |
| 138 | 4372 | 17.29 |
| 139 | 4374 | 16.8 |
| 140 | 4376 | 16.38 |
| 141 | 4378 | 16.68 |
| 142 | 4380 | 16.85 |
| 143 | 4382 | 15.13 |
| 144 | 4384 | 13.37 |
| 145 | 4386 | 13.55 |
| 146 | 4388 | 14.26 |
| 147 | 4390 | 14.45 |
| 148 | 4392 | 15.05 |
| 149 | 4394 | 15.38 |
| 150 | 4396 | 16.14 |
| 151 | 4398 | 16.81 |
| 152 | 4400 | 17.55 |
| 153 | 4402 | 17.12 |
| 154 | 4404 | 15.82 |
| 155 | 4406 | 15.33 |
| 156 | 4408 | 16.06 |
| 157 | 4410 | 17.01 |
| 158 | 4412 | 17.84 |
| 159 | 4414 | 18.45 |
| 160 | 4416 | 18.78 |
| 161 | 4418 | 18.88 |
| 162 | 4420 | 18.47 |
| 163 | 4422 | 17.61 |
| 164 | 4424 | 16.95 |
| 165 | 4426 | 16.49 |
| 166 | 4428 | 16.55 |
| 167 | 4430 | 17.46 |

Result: 3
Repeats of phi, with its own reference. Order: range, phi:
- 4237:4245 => 5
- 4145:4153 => 5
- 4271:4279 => 11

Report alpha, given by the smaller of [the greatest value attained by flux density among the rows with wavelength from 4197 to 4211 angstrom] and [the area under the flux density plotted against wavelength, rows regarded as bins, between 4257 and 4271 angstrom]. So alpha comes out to 14.2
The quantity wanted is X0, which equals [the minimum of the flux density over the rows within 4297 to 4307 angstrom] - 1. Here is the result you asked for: 9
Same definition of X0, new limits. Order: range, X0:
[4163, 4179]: 12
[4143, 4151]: 9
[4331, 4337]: 16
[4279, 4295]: 12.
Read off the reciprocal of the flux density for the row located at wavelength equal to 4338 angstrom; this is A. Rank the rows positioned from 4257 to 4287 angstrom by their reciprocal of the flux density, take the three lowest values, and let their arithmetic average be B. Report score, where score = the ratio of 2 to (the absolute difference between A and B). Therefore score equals 280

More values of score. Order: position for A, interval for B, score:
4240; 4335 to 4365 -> 275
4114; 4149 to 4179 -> 538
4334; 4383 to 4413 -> 3053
